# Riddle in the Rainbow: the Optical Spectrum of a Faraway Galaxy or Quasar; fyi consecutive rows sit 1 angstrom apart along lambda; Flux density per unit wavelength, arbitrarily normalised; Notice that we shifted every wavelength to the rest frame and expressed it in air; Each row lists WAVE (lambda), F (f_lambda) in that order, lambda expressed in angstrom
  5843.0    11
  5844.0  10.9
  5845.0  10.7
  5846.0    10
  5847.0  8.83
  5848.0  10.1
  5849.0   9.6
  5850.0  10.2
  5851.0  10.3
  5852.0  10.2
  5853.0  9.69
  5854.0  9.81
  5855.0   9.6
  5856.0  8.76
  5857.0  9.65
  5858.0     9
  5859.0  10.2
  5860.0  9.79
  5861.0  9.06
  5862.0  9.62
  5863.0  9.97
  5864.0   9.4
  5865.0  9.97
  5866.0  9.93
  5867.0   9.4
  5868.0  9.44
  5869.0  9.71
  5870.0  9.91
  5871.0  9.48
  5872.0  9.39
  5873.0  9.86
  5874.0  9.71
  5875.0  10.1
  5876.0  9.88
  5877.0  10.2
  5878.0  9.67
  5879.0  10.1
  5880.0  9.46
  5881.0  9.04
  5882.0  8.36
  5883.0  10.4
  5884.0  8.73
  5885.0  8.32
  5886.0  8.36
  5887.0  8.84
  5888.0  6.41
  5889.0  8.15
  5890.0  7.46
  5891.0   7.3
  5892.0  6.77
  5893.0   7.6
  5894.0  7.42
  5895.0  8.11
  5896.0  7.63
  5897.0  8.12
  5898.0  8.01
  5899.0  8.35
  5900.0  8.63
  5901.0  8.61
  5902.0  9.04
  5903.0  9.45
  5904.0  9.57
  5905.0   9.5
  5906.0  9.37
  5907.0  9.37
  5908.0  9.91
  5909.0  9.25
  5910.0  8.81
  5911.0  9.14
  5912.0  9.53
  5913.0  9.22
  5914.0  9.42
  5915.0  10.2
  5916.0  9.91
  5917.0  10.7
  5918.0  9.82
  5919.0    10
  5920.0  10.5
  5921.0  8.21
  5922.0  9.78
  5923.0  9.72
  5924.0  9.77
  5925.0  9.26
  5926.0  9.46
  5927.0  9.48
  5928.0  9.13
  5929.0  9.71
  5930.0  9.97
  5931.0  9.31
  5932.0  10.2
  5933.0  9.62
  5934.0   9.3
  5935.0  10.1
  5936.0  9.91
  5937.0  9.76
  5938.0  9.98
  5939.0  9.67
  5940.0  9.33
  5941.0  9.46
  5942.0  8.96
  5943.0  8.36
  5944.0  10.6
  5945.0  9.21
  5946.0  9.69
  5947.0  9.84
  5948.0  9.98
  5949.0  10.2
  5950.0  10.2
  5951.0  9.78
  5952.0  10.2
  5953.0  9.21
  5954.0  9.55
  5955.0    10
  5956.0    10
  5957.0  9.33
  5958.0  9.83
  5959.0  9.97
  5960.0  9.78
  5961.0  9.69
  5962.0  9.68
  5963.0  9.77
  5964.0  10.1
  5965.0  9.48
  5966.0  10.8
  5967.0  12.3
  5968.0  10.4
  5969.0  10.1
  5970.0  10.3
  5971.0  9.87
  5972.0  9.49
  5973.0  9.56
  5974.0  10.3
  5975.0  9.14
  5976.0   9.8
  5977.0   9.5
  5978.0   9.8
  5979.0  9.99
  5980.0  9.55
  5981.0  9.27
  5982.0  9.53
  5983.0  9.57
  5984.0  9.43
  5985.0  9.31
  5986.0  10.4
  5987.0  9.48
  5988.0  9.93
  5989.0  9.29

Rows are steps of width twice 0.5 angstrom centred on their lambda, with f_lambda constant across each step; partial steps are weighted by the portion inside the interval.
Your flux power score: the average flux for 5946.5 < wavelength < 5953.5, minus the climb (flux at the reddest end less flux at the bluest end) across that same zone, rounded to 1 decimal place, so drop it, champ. 10.5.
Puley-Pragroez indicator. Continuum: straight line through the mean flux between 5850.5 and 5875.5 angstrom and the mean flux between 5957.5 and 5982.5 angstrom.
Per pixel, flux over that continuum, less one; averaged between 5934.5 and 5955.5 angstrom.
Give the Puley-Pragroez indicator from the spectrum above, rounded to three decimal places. -0.015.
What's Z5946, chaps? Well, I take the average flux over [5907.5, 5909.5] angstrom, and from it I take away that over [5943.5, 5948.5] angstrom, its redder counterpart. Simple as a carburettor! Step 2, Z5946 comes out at -0.3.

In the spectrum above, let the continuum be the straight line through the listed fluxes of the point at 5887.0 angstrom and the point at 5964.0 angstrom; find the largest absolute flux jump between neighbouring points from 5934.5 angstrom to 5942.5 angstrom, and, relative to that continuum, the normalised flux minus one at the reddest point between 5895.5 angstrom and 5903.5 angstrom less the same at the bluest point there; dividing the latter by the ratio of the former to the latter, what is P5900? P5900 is 0.072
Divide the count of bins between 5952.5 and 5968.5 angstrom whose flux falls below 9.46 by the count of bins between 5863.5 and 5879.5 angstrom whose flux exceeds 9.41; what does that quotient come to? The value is 0.2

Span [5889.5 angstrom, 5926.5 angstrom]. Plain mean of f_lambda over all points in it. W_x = 9.00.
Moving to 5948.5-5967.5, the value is 9.99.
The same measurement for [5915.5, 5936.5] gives 9.71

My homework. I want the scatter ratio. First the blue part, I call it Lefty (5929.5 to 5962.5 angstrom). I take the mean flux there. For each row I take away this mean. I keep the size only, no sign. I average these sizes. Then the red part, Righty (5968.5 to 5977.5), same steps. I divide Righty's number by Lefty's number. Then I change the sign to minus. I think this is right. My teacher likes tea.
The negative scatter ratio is -1.0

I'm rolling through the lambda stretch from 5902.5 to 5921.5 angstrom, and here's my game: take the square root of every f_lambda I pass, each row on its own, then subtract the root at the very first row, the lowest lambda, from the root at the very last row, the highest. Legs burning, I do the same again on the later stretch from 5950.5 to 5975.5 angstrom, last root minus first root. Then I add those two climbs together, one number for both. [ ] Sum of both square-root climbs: -0.31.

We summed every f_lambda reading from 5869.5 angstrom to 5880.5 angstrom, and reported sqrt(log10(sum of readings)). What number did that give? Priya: 1.43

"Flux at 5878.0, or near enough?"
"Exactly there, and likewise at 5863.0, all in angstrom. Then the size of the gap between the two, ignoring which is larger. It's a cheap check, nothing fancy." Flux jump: 0.30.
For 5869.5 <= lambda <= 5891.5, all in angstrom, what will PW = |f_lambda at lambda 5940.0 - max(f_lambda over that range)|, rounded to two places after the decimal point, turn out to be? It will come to 1.07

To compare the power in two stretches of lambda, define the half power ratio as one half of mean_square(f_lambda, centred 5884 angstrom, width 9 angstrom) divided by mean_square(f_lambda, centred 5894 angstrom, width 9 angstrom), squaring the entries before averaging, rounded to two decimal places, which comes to 0.66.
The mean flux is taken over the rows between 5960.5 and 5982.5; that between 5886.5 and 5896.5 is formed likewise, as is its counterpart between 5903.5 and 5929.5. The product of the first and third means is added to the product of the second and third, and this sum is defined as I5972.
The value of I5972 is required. 167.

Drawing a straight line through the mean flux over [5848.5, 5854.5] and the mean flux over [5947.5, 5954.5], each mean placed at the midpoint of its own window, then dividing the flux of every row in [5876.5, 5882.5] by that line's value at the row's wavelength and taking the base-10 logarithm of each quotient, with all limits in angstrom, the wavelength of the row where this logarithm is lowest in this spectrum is 5882.0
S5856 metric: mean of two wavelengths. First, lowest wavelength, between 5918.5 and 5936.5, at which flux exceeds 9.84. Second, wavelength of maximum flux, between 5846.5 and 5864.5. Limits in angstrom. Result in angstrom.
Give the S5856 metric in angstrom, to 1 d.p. 5885.0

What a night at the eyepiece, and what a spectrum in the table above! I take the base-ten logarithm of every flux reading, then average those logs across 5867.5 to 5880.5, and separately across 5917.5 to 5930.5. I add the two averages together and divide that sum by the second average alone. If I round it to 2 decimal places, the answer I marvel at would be 2.01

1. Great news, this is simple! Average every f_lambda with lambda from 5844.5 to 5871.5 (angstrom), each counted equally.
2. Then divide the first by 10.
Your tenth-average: 0.972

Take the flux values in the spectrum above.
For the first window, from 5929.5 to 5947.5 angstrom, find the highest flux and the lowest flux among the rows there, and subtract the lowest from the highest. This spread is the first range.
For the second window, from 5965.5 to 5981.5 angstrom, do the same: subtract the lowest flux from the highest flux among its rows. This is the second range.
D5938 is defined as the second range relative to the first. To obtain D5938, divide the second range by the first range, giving 1.4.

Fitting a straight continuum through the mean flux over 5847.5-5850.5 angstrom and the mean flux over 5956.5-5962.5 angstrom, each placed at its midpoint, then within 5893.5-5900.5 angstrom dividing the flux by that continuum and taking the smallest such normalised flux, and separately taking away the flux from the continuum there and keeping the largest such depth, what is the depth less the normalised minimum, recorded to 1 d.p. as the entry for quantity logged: 1.7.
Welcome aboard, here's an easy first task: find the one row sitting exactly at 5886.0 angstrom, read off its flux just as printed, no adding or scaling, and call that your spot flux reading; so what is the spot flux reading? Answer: 8.36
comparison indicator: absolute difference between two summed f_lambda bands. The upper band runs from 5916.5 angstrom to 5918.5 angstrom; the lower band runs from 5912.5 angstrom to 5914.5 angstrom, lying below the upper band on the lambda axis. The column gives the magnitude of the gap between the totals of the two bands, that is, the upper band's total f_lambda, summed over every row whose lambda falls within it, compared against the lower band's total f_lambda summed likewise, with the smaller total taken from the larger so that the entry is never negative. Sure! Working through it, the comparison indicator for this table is 1.9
